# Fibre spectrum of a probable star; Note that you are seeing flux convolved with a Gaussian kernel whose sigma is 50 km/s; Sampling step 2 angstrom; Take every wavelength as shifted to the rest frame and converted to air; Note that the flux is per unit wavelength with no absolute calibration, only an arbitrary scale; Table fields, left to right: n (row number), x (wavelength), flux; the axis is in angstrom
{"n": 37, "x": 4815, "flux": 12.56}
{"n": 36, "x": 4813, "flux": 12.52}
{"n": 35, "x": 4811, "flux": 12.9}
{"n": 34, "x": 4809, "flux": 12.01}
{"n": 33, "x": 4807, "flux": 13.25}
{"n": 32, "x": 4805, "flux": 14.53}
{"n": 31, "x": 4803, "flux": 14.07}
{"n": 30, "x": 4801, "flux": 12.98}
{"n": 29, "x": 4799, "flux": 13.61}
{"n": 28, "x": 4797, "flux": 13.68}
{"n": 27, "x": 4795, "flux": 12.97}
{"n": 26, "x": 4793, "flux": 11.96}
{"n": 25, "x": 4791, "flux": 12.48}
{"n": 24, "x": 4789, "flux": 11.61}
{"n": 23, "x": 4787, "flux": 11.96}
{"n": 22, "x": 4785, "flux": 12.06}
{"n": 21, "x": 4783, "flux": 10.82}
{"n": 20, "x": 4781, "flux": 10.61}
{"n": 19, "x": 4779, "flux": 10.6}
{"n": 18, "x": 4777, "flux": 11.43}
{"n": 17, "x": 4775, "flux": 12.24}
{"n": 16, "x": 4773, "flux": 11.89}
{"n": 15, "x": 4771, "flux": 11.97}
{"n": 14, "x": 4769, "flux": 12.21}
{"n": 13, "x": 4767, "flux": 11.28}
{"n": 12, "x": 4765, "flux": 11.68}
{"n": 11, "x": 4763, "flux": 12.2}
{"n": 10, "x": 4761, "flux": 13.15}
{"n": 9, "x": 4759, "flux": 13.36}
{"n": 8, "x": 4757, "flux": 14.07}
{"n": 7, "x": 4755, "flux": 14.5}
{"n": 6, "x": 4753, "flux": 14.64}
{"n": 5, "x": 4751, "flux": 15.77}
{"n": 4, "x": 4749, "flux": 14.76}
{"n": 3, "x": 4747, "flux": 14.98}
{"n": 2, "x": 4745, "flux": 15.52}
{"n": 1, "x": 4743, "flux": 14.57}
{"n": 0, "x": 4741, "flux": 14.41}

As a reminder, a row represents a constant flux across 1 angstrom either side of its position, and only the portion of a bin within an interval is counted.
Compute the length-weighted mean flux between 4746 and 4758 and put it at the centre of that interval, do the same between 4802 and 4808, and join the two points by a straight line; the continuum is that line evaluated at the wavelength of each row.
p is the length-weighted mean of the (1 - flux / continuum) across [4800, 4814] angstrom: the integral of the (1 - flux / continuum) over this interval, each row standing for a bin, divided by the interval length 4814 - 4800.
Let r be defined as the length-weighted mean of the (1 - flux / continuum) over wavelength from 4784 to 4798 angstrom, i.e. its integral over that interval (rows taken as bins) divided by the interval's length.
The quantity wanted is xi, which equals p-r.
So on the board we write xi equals -0.07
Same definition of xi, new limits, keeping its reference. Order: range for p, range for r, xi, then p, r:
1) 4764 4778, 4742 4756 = 0.19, 0.18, -0.01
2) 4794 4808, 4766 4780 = -0.16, 0.03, 0.19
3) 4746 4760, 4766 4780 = -0.18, 0.01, 0.19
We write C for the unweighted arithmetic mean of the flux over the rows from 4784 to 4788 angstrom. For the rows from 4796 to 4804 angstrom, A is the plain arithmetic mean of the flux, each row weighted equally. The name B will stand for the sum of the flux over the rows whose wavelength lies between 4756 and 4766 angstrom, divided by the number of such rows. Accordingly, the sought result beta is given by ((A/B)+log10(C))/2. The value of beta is 1.07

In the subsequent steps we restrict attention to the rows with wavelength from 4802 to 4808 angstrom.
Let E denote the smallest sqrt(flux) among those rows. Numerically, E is 3.64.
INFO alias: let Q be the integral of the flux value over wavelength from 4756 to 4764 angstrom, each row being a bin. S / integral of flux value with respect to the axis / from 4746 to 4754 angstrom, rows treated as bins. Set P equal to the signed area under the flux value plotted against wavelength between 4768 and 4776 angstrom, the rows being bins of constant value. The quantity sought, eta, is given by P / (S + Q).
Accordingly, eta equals 0.43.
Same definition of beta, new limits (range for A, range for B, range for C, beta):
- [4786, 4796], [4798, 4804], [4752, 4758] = 1.03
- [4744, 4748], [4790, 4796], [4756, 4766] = 1.17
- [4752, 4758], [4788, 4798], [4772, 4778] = 1.11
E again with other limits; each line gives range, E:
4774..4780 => 3.26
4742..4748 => 3.82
